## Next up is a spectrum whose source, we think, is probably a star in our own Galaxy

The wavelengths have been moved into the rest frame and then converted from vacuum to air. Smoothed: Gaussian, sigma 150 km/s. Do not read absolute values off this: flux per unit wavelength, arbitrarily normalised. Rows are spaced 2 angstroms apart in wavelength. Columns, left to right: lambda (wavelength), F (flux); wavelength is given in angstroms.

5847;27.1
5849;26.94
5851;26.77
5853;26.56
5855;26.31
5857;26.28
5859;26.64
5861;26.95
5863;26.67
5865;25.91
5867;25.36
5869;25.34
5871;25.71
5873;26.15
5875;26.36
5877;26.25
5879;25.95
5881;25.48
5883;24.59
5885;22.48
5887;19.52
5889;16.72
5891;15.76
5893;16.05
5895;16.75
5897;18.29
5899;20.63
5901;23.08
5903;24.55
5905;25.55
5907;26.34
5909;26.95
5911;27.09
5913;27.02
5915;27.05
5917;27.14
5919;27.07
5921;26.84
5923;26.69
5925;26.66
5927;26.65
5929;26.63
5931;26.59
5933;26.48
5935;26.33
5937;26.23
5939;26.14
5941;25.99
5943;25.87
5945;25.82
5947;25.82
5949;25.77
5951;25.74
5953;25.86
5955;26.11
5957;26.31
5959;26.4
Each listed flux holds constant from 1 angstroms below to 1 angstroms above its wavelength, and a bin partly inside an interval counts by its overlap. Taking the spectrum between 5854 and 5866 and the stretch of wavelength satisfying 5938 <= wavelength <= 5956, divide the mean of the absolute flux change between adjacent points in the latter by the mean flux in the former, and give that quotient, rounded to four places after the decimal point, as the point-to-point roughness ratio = 0.0036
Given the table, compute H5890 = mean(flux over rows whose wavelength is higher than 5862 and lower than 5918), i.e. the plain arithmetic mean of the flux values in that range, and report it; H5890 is 23.7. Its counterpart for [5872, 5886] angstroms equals 25.3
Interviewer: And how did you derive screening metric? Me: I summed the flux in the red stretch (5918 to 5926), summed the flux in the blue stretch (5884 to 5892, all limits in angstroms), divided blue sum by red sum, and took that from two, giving 1.3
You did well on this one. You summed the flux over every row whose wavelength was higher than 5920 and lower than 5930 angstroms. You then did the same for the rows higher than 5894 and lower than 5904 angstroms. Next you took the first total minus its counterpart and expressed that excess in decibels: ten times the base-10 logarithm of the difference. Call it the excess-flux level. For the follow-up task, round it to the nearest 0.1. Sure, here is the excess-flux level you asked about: 14.8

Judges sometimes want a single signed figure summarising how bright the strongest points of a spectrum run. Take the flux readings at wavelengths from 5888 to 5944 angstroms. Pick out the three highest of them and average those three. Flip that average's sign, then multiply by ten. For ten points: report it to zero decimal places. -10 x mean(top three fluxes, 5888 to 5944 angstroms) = -271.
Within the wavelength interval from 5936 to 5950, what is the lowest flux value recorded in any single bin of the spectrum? 25.77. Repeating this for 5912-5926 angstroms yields 26.66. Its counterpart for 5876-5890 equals 16.72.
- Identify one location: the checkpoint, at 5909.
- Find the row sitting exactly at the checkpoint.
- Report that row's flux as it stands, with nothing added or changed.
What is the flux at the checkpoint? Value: 26.95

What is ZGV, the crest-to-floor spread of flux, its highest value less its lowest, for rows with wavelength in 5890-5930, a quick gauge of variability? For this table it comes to 11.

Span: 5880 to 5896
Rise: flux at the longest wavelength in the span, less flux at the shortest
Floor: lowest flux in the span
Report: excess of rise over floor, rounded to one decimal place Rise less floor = -24.5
